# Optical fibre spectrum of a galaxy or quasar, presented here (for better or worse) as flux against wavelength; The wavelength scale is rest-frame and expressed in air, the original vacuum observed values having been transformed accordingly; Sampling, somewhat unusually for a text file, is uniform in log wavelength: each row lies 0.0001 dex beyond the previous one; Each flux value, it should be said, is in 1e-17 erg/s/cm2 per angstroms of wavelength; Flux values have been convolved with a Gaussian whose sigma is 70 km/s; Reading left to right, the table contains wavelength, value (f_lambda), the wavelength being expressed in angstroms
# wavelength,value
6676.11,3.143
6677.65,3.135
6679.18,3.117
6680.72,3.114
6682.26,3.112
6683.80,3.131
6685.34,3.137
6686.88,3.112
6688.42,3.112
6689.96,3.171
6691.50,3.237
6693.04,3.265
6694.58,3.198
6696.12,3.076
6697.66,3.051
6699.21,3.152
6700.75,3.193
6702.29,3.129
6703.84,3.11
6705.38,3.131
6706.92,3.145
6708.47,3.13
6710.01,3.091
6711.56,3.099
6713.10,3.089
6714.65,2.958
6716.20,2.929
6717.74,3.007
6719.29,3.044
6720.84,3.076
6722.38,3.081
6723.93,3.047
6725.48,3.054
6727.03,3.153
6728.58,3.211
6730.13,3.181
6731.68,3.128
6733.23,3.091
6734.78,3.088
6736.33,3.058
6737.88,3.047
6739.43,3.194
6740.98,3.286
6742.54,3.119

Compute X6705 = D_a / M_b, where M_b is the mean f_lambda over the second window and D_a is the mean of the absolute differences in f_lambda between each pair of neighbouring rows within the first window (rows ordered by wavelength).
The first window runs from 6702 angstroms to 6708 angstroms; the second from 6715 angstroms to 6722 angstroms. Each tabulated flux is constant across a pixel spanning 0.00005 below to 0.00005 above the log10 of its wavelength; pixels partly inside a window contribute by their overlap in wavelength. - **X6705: 0.006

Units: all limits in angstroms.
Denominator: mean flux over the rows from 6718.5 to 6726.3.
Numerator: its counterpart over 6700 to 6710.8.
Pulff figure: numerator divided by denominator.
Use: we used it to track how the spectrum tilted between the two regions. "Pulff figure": 1.02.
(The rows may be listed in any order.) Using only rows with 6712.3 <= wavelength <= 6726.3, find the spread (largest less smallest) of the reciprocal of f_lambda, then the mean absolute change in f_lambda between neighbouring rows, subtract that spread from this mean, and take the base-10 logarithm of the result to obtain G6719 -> -1.58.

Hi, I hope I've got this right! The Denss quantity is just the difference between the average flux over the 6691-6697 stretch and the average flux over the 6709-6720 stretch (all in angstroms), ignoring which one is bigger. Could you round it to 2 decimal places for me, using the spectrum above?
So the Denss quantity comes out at 0.16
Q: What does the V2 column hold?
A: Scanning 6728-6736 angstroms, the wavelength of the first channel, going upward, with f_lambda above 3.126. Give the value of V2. 6728.58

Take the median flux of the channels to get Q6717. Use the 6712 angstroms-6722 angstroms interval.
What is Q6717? 3.03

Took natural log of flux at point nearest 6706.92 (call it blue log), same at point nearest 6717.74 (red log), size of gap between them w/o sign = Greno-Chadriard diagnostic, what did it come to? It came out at 0.045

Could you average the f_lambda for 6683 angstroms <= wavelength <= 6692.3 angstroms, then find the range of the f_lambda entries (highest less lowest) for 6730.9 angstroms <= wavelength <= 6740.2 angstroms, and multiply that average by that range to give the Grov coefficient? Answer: 0.46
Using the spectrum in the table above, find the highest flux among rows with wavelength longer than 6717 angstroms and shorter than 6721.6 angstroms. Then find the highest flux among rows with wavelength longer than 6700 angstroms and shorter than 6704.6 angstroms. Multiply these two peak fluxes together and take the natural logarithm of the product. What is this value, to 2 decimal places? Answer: 2.28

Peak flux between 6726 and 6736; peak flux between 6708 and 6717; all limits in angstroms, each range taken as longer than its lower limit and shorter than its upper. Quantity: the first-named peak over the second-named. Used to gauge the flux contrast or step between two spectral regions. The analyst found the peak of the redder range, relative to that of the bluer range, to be 1.03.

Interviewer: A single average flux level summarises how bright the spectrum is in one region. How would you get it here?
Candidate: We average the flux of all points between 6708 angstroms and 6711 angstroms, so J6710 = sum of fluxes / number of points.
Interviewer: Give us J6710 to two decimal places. 3.11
